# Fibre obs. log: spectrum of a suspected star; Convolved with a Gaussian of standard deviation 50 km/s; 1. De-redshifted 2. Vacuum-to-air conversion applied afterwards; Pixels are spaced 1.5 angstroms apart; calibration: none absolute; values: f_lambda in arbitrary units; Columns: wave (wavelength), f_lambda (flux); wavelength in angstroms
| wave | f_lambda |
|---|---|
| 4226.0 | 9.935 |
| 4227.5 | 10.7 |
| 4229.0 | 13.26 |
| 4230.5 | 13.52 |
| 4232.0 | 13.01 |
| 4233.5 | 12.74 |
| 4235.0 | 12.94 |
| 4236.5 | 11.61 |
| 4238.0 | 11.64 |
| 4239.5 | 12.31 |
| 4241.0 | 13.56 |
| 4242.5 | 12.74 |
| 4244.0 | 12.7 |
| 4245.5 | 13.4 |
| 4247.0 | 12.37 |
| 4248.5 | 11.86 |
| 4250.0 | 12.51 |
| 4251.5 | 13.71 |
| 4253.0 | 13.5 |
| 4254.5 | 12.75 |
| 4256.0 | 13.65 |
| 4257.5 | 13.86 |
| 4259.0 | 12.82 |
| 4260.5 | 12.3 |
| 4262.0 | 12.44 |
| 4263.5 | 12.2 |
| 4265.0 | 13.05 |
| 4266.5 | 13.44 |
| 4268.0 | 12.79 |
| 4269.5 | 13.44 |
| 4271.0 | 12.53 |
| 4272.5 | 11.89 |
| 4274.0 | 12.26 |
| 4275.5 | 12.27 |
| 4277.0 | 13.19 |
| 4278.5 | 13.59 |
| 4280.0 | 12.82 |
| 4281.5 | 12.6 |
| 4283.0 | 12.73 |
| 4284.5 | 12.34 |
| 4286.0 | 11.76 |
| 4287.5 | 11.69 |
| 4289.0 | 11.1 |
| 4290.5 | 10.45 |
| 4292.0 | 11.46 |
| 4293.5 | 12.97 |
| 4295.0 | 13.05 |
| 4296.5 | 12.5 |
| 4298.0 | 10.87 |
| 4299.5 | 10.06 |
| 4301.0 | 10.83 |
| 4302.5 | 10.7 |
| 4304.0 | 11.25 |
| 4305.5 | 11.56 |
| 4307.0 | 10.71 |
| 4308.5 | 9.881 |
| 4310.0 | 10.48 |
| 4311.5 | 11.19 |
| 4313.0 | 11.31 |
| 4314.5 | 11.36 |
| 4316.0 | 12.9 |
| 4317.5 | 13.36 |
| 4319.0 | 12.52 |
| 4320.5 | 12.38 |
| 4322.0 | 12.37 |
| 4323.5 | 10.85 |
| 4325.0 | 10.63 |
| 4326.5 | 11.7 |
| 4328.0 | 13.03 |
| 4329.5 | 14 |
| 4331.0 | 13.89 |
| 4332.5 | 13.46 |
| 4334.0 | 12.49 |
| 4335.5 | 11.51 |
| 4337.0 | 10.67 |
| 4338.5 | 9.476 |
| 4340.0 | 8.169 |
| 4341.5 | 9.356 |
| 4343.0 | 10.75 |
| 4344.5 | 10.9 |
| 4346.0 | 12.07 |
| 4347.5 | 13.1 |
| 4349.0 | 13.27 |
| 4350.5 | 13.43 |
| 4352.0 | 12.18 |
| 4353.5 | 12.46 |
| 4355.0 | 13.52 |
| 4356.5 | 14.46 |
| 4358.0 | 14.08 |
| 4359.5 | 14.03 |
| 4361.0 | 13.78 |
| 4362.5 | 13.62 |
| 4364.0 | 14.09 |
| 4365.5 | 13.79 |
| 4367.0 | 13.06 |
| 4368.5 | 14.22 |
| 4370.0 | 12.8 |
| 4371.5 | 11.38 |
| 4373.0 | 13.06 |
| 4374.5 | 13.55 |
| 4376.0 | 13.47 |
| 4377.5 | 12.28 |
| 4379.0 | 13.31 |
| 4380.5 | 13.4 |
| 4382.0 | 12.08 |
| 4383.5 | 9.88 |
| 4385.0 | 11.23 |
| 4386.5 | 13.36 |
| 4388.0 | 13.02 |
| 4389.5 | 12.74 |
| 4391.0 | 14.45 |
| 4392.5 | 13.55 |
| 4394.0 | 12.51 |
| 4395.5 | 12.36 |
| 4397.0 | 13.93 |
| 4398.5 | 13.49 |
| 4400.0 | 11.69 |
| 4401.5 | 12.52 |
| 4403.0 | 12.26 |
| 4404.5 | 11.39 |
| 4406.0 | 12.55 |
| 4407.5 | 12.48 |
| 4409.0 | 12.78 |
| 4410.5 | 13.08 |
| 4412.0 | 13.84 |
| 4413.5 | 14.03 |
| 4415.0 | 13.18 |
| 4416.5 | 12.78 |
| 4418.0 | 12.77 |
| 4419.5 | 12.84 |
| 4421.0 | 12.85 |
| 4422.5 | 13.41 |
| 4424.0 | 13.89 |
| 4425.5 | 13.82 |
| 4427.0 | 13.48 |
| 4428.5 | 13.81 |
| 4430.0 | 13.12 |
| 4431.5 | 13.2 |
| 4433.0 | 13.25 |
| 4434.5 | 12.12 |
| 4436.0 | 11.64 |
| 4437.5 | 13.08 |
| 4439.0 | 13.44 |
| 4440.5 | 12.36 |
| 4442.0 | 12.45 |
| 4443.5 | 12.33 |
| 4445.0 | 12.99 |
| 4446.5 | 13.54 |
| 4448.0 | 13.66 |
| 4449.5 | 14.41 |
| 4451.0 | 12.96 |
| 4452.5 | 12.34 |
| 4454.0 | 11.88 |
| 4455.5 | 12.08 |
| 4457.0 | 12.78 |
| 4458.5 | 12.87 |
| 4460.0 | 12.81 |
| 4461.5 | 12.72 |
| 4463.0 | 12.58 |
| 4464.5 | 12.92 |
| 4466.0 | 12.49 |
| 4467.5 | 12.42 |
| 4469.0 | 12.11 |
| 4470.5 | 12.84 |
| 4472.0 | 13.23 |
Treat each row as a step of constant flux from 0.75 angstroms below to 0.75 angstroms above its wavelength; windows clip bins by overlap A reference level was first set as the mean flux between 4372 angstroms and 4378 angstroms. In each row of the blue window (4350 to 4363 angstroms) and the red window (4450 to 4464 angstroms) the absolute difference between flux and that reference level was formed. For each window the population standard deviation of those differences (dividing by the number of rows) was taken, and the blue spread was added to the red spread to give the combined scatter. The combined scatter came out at 0.66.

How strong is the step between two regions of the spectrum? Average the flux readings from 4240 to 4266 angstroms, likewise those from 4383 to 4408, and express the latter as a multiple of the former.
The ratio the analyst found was 0.97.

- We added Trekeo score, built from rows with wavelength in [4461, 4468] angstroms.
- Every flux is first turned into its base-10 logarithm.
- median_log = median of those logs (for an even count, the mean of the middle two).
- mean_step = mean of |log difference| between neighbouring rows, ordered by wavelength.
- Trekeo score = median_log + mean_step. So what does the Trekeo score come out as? 1.11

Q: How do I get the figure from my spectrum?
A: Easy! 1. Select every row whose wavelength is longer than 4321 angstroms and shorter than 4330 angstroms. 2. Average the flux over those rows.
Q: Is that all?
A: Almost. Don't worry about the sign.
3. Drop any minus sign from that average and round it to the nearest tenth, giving 12.1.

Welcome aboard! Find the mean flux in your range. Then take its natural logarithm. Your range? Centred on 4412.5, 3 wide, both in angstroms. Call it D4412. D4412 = 2.63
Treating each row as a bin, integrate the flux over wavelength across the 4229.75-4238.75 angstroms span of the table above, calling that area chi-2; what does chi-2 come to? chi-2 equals 113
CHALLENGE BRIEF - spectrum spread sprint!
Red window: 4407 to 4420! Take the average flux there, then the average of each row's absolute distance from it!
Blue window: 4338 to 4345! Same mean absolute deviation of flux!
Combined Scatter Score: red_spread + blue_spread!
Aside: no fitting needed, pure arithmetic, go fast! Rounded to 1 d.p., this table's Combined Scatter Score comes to 1.3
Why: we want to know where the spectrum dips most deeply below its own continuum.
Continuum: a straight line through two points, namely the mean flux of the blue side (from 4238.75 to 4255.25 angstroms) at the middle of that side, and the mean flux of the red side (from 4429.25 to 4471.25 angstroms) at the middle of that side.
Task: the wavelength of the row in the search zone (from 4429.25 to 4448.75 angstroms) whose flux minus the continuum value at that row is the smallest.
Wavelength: 4436.0 angstroms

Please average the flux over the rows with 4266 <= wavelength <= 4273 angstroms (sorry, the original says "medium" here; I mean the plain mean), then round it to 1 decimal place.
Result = 12.8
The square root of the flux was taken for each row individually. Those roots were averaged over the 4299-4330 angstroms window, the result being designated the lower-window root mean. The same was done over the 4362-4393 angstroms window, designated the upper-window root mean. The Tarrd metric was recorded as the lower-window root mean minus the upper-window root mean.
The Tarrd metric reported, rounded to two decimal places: -0.20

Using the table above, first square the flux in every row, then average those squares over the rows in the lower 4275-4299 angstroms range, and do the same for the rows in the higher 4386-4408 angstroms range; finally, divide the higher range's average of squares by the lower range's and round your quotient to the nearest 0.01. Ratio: 1.10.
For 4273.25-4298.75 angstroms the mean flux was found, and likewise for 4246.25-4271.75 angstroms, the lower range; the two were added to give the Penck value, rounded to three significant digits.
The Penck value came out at 25.1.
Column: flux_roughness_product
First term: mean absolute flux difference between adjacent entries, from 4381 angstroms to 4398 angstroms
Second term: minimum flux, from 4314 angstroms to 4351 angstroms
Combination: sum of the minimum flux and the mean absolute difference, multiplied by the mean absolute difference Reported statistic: 11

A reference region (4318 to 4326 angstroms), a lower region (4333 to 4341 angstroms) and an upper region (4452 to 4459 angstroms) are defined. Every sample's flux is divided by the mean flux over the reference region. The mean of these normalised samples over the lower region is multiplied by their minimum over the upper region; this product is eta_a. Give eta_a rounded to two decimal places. 0.90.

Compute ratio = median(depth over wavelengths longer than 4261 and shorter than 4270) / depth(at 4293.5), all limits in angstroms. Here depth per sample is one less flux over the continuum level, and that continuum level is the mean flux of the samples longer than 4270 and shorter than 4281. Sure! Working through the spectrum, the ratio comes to 0.84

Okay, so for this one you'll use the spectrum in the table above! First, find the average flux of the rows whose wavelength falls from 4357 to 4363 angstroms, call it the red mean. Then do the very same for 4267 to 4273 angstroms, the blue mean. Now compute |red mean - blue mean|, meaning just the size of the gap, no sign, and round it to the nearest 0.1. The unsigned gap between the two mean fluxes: 1.2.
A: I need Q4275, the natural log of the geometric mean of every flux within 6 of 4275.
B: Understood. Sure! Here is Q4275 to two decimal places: 2.54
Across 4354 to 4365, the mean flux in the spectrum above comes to 13.9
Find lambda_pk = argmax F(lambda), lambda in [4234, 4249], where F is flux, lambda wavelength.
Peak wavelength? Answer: 4241.0 angstroms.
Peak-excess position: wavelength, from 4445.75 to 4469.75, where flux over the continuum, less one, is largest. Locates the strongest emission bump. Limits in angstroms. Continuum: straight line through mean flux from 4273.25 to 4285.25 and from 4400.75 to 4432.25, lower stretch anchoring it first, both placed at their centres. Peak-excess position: 4449.5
